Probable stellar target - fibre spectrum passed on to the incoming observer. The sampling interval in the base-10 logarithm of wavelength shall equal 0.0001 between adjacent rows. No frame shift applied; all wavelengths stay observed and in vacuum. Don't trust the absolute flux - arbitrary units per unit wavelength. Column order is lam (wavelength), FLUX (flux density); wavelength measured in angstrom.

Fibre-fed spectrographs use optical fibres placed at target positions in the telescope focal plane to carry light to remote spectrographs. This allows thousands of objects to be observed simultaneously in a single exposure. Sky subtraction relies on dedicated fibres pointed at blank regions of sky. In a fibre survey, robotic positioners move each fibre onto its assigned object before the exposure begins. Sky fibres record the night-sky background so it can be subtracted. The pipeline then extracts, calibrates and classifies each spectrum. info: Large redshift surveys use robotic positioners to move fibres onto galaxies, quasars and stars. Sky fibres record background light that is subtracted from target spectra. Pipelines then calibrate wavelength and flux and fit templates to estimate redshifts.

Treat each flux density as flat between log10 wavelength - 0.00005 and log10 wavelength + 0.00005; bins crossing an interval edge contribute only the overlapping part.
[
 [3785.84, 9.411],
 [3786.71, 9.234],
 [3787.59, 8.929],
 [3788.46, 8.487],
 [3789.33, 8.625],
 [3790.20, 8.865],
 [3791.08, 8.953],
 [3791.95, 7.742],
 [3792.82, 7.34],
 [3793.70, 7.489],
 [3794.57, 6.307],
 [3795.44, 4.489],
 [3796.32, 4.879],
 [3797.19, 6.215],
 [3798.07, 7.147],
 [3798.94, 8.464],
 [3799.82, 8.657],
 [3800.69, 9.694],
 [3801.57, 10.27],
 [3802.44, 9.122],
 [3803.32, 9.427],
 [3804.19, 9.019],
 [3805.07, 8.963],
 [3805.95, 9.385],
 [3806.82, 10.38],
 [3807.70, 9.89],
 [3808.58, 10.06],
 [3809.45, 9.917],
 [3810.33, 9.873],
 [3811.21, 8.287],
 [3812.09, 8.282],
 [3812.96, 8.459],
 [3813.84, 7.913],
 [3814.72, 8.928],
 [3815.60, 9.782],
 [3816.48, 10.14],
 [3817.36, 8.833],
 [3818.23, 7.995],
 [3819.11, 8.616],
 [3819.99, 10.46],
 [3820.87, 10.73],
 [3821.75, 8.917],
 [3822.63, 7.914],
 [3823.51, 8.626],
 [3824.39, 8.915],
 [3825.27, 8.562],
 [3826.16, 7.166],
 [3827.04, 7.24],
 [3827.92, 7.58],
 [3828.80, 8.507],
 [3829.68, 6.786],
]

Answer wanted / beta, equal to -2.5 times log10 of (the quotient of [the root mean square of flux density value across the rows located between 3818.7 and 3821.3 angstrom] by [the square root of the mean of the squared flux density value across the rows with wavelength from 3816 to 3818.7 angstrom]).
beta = -0.11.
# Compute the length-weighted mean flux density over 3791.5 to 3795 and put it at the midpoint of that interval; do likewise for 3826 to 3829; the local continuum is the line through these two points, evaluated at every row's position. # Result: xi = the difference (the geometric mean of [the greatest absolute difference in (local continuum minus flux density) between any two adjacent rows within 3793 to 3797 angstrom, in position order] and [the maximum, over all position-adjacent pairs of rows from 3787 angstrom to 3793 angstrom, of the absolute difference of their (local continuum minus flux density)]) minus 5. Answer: -3.51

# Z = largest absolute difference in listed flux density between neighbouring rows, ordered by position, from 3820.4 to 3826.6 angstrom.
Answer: 1.81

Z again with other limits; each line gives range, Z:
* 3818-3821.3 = 1.84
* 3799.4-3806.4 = 1.15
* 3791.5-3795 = 1.18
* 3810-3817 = 1.59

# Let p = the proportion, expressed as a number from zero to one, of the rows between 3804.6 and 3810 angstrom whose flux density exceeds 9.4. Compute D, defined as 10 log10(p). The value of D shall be -1.8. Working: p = 0.67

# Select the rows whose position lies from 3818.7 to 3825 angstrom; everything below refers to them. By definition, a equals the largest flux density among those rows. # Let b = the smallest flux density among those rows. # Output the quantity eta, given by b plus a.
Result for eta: 18.6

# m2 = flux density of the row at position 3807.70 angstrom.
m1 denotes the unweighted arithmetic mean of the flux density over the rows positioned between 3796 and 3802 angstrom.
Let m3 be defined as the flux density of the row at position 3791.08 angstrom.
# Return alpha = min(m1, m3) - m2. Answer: -2.0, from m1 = 7.9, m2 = 9.89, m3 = 8.953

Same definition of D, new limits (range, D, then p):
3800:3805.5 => -3.0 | 0.50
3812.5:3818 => -4.8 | 0.33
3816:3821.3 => -3.0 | 0.50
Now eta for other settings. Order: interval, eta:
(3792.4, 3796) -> 12.0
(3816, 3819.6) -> 18.1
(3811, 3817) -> 18.1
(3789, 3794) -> 16.3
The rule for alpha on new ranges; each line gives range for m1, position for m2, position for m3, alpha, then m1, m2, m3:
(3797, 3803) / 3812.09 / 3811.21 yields 0.0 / 8.5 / 8.282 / 8.287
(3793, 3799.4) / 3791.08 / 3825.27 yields -2.5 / 6.4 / 8.953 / 8.562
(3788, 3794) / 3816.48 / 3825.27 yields -1.9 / 8.2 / 10.14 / 8.562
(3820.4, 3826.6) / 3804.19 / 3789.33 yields -0.4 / 8.7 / 9.019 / 8.625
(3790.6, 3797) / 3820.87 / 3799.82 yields -4.0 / 6.7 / 10.73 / 8.657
